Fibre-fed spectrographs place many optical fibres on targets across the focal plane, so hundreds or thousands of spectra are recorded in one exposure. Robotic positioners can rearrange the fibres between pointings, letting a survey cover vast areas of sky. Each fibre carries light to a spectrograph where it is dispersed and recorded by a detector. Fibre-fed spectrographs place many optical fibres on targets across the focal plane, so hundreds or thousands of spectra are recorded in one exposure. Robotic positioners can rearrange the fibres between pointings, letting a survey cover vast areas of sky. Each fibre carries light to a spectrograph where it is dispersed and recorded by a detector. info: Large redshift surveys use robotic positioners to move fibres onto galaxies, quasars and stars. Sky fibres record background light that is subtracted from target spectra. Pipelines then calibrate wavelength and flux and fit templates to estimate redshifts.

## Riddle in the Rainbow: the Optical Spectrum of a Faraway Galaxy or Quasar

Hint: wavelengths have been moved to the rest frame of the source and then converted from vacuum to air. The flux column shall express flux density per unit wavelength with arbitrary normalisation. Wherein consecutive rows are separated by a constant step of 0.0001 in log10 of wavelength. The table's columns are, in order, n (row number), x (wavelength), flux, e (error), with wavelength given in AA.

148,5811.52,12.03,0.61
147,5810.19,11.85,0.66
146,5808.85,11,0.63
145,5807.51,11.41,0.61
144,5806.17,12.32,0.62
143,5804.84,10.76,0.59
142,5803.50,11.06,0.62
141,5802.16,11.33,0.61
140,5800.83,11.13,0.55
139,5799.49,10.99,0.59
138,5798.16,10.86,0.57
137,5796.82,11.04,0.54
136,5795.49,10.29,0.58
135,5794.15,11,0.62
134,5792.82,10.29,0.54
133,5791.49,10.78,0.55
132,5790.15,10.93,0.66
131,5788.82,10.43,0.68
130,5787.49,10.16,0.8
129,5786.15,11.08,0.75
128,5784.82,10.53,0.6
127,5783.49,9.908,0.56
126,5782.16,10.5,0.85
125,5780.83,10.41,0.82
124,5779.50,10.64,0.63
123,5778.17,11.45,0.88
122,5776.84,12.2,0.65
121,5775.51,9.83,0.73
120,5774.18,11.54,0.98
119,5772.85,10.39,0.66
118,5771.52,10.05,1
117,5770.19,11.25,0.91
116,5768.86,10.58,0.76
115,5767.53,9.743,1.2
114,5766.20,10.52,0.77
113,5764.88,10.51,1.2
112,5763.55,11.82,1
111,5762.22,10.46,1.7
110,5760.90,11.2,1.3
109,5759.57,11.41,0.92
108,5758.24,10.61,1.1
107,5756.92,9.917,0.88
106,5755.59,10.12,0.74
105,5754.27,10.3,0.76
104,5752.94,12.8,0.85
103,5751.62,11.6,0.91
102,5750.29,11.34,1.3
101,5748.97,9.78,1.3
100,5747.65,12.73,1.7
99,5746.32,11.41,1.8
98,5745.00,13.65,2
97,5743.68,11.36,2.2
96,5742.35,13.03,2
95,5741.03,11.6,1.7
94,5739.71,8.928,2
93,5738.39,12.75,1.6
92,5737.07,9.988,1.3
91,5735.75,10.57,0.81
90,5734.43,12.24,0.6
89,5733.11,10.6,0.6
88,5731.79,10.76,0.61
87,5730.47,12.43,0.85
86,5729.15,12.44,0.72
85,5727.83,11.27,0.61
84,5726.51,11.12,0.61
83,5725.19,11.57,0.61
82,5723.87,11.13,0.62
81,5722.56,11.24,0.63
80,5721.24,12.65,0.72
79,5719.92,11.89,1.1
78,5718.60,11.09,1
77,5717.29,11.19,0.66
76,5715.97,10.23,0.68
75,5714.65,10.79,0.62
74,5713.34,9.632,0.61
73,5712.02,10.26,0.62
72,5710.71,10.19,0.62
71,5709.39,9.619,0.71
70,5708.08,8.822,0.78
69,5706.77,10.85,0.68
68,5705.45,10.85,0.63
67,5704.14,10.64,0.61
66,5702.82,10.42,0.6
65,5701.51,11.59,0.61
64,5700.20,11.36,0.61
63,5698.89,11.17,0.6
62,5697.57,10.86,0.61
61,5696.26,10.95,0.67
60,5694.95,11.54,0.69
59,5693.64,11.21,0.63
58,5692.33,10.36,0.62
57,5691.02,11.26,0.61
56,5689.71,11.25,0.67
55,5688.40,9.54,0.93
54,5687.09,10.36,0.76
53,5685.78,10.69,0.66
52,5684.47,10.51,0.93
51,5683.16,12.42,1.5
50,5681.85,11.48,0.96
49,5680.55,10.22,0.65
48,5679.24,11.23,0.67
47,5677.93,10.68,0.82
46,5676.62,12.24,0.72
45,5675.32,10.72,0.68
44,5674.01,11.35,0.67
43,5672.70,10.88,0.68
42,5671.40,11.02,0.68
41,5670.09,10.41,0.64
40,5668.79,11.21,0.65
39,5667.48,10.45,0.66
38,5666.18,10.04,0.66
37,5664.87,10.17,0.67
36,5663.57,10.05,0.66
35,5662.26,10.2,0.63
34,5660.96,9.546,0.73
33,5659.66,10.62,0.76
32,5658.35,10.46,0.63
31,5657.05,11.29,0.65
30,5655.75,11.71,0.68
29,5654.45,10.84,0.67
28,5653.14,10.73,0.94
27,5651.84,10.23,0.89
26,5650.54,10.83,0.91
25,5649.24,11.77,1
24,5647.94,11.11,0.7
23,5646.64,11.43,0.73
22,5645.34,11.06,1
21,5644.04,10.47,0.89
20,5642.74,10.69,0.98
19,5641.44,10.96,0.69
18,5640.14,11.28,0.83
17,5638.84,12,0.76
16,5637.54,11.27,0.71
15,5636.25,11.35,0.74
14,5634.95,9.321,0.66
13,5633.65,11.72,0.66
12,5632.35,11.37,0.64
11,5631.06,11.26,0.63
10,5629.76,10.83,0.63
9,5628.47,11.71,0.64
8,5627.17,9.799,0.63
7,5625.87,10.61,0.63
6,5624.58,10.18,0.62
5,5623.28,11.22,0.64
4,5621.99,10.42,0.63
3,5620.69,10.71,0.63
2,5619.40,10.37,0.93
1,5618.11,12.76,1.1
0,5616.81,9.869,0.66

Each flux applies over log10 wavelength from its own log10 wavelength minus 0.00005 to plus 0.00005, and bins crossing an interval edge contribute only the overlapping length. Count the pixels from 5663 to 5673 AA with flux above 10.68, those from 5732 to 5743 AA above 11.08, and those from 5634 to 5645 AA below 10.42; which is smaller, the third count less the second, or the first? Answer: -3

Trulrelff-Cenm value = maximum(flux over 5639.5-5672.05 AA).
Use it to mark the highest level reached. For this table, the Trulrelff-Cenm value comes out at 11.77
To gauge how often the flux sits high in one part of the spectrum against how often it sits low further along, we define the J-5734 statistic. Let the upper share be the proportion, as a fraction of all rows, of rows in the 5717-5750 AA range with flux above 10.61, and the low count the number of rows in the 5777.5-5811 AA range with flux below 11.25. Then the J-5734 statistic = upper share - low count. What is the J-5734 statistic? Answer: -19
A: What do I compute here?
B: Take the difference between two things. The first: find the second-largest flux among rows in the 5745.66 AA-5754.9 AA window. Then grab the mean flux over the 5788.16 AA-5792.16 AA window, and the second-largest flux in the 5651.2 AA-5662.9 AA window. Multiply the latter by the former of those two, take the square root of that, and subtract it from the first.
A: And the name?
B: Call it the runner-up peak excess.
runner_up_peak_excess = 1.7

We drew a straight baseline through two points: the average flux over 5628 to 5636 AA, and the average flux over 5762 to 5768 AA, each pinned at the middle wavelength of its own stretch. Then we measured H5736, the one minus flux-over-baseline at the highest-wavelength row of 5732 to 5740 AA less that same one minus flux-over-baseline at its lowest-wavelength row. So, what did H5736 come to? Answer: 0.15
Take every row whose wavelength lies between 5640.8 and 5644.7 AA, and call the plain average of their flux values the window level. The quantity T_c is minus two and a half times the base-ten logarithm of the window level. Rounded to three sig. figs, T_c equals -2.57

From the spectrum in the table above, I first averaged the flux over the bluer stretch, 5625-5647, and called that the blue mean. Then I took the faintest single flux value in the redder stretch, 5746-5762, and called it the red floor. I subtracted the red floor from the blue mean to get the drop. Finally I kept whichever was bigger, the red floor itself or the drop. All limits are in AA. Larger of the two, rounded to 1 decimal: 9.8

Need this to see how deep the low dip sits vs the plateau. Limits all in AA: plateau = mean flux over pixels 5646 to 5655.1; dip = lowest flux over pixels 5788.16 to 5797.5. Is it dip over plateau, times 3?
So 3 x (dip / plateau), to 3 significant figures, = 2.81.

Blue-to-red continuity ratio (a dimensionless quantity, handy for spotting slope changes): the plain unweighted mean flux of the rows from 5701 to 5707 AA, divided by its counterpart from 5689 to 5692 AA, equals 0.97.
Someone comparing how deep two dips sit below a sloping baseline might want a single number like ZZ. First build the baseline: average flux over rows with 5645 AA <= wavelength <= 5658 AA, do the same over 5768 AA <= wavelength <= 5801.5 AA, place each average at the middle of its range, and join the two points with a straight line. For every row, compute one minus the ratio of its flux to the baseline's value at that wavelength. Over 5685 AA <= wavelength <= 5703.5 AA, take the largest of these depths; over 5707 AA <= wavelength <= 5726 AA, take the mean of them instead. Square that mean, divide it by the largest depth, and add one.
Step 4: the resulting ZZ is 1.002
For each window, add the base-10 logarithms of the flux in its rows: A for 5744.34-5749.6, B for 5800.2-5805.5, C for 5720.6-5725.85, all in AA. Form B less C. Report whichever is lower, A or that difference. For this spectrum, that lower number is -0.09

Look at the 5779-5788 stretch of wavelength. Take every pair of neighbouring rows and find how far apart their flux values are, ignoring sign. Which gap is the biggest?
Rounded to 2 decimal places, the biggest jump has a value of 0.92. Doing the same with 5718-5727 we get 1.41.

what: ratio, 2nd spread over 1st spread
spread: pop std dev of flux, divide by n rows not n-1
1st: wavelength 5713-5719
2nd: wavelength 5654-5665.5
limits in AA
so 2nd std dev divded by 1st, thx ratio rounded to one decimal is 1.1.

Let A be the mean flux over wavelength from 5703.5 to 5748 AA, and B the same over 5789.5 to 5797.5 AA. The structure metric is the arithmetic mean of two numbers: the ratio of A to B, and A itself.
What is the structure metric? 6.10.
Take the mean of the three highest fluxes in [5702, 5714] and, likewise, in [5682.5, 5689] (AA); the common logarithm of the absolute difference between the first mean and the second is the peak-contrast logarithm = -0.4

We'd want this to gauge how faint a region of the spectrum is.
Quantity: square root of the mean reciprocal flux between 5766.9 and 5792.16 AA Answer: 0.3069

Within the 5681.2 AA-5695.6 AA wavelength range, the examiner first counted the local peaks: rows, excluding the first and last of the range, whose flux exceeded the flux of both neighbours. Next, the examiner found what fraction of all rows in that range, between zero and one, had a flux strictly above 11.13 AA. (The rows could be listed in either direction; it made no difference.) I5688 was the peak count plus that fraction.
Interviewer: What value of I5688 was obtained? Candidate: 3.5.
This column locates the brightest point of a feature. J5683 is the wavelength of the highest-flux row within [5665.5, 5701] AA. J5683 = 5683.16 AA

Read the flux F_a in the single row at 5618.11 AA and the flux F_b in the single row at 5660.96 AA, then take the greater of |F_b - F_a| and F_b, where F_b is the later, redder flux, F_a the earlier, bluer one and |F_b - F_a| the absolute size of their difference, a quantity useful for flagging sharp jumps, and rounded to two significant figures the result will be 9.5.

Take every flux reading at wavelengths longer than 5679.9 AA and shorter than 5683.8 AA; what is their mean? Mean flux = 11.4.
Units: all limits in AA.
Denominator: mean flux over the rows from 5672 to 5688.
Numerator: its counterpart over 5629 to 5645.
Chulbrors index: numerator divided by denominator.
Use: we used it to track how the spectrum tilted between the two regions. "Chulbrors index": 1.00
